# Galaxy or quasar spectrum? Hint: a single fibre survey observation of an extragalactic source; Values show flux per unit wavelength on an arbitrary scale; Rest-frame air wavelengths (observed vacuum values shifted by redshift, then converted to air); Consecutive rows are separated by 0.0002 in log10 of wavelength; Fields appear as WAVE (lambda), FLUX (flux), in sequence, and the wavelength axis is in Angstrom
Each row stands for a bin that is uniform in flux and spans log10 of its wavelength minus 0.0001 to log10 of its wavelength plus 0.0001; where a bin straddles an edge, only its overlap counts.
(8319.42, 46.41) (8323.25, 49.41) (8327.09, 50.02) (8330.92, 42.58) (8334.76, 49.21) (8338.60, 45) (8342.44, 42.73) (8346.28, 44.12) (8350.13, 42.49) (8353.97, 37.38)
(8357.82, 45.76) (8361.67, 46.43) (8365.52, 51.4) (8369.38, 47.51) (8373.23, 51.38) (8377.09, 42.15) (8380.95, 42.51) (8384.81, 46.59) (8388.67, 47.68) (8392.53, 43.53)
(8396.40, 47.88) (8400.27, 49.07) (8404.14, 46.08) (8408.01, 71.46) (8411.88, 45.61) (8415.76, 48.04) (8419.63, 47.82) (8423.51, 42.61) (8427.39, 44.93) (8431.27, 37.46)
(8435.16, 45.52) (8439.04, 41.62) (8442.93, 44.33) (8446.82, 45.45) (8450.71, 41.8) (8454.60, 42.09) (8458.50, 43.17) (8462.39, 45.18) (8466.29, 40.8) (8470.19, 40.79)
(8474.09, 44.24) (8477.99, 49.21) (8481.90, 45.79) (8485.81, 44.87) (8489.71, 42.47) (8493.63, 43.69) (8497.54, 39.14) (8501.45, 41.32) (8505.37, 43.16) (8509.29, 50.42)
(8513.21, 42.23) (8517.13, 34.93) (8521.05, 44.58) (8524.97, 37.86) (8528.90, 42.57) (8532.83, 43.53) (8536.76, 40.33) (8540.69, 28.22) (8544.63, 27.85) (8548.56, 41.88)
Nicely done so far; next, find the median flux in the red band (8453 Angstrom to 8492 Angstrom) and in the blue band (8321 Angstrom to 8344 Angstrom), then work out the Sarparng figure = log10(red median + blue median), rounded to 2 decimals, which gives 1.96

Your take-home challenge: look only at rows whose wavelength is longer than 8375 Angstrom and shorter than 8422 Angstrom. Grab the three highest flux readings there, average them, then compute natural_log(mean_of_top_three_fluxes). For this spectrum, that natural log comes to 4.03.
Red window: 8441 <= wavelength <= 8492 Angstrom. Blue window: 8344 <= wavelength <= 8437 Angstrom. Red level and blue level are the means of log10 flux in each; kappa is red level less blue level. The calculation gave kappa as -0.022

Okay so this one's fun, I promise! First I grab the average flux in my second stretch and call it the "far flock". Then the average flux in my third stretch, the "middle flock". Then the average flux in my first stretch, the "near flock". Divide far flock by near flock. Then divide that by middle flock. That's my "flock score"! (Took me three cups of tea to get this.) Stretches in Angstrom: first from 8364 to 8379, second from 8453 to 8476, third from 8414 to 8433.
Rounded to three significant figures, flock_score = 0.0201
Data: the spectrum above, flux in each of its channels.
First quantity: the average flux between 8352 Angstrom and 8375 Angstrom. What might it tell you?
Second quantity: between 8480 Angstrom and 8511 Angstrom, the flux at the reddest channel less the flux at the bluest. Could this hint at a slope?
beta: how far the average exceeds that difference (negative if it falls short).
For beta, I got 42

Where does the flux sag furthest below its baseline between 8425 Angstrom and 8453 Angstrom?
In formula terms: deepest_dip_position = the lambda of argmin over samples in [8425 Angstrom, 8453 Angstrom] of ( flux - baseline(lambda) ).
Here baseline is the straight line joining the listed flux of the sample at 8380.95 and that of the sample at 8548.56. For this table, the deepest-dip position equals 8431.27 Angstrom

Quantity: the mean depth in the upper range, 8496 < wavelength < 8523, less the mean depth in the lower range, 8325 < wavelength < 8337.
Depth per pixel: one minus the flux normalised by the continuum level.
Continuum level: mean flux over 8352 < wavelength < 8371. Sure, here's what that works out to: 0.11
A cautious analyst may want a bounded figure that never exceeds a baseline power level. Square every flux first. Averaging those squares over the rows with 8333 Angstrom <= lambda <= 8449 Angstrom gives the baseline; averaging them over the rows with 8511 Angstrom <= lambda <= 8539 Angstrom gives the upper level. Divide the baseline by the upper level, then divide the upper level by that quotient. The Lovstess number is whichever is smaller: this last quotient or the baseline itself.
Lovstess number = 1306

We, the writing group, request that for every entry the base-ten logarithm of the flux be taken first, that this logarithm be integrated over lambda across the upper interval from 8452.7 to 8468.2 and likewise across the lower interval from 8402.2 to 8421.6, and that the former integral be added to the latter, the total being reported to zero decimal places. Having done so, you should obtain 58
